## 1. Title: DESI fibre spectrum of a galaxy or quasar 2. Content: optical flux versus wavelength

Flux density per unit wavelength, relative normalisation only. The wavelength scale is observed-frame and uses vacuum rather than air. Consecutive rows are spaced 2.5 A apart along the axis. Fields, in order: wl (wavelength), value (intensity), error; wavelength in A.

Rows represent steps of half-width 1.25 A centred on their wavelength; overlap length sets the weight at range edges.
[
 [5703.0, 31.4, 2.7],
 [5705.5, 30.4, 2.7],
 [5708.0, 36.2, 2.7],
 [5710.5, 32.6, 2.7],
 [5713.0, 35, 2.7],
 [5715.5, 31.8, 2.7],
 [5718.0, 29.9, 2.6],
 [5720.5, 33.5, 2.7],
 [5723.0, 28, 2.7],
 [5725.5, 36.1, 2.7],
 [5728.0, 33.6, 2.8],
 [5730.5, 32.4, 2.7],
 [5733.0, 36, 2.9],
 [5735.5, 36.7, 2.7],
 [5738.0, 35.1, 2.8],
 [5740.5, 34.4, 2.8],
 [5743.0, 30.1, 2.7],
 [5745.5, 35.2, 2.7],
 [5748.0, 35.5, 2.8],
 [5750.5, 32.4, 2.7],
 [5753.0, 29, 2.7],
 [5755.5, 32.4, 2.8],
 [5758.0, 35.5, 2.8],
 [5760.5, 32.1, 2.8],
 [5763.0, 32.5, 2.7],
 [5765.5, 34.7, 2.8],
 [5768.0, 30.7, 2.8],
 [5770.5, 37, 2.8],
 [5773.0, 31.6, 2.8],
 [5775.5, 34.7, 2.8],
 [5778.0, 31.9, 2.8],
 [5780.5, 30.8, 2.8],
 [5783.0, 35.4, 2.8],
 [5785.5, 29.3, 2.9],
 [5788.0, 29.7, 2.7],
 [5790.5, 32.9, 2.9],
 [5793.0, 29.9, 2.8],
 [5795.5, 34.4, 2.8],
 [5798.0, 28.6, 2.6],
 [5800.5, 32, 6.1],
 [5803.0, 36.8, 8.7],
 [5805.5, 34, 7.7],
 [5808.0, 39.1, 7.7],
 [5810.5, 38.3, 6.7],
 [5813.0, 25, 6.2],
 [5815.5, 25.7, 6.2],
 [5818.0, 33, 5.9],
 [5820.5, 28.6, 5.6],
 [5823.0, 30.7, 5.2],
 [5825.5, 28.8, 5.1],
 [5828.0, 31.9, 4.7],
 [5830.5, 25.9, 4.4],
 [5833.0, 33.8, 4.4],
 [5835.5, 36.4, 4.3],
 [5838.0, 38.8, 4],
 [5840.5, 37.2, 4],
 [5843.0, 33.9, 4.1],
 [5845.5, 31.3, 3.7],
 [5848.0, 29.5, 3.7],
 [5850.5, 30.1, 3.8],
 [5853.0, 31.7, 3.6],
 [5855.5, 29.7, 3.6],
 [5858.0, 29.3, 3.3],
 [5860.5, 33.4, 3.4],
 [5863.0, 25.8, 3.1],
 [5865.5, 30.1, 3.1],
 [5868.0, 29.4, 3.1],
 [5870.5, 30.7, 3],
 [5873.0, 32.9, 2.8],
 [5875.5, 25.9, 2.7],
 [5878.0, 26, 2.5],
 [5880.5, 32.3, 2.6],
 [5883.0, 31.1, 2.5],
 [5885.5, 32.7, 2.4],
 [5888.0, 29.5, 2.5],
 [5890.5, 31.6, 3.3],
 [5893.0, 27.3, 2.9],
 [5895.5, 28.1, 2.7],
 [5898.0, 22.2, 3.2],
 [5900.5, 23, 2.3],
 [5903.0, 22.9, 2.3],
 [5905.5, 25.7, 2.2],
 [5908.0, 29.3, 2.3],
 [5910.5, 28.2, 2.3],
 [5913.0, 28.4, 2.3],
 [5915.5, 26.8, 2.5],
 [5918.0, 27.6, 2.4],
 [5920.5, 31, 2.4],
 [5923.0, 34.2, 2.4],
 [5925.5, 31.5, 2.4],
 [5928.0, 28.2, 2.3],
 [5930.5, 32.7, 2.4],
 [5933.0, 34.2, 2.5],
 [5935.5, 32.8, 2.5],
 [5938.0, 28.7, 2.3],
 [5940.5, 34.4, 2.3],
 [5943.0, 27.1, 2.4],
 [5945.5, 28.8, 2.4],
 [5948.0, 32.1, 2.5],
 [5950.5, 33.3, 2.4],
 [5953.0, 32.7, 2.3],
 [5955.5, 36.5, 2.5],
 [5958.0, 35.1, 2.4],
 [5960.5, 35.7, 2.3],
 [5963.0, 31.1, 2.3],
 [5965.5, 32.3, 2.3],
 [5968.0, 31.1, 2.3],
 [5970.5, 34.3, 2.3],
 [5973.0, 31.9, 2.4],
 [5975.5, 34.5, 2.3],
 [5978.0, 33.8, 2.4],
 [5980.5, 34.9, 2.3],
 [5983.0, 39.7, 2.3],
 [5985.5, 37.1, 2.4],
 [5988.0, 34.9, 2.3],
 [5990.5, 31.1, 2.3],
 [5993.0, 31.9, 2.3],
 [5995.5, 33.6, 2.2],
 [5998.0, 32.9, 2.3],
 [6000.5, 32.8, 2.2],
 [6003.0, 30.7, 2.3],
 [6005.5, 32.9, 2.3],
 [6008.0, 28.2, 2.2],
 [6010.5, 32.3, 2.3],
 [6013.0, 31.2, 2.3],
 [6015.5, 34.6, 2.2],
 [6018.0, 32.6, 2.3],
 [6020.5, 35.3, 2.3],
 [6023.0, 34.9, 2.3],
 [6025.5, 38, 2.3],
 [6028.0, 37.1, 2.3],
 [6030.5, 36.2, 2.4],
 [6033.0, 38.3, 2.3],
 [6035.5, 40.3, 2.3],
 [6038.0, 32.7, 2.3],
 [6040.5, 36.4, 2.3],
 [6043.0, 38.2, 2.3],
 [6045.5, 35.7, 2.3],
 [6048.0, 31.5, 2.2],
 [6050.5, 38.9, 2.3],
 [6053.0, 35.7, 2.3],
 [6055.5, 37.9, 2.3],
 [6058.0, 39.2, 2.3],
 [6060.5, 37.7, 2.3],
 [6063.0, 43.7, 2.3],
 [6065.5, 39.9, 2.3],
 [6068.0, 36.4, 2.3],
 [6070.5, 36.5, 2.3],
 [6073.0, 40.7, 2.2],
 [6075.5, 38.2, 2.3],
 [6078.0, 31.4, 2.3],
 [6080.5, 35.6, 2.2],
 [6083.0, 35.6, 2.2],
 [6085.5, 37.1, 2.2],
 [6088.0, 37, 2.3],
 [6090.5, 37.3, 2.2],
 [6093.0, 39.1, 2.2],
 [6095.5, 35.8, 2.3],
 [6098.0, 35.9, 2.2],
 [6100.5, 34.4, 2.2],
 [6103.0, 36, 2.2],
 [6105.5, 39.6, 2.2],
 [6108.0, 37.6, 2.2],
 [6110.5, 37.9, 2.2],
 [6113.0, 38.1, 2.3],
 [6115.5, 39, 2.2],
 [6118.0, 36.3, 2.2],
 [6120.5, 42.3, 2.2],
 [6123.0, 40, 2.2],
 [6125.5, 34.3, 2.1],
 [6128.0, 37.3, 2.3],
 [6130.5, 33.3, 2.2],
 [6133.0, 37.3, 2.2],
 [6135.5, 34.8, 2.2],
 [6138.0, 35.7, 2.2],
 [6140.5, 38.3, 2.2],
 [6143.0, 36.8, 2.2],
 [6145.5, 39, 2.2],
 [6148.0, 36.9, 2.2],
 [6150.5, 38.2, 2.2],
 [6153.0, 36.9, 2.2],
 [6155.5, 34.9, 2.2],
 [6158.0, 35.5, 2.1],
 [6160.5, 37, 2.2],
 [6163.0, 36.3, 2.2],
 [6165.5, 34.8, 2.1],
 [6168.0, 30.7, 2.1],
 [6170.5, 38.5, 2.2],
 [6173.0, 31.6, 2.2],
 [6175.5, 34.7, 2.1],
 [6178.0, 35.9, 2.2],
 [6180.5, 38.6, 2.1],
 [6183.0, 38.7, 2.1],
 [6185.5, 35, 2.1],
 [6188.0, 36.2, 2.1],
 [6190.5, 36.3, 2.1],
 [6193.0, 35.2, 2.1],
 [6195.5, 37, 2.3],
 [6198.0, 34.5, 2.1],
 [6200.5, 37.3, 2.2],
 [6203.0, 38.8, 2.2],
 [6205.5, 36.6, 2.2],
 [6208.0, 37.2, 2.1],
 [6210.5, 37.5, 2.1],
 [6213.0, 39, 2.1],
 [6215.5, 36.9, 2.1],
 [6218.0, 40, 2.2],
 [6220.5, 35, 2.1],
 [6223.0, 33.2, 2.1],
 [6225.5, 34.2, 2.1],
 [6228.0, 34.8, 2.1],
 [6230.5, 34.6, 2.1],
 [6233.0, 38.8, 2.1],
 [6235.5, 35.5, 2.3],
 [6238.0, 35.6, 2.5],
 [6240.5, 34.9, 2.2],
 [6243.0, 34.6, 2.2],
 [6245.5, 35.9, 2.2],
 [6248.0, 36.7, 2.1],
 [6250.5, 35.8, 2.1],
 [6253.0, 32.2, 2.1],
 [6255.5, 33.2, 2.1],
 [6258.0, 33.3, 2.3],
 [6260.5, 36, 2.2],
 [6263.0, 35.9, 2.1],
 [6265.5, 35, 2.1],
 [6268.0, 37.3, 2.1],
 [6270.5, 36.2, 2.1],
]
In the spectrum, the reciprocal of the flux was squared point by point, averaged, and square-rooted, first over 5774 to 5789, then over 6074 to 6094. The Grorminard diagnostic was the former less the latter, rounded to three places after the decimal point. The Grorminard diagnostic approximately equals 0.004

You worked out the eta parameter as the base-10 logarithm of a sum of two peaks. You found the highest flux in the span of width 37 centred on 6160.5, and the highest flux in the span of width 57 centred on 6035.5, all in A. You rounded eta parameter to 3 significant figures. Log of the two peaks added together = 1.92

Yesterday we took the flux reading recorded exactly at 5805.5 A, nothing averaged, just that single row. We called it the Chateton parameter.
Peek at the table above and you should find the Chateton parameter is 34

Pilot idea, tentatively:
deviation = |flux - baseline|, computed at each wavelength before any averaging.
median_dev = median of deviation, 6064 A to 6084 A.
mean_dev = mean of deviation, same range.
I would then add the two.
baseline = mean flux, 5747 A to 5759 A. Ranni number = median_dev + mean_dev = 8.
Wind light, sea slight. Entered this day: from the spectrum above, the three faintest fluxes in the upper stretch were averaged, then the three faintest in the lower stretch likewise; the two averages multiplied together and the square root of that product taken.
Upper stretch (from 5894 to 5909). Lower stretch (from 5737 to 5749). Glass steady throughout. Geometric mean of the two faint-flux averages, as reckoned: 27.5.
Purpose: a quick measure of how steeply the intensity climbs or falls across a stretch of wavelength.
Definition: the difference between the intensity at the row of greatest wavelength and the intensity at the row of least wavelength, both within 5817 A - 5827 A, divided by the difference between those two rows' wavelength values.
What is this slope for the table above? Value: -0.6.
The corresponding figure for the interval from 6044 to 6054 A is 0.0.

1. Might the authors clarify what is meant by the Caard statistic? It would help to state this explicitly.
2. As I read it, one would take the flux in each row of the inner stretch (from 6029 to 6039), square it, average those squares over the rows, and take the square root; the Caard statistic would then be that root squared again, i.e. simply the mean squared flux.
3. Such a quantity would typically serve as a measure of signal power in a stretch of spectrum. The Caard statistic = 1368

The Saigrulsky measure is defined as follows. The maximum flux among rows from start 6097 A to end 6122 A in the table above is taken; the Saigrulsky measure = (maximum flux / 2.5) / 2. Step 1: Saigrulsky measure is 8.5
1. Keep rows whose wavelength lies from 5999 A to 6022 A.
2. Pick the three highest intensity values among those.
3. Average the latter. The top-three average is 34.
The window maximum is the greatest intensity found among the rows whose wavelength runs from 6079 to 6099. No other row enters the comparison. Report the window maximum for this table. 39.1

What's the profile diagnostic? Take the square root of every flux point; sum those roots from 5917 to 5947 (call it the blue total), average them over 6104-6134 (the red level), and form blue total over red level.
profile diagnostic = 10.9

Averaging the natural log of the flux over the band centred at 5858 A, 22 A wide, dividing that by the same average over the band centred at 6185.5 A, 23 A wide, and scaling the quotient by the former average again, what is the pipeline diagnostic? 3.21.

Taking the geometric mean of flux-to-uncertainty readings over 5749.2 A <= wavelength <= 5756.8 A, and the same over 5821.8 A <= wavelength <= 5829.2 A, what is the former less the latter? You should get 5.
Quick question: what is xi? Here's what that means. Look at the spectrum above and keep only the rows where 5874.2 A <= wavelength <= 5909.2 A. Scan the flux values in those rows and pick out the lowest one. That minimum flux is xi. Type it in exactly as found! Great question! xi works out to 22.2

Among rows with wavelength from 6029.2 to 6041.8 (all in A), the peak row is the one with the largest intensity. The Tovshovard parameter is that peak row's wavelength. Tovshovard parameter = 6035.5 A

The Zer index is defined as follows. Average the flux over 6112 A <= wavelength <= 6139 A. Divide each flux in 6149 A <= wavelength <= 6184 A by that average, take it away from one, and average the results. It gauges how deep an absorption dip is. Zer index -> 0.034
